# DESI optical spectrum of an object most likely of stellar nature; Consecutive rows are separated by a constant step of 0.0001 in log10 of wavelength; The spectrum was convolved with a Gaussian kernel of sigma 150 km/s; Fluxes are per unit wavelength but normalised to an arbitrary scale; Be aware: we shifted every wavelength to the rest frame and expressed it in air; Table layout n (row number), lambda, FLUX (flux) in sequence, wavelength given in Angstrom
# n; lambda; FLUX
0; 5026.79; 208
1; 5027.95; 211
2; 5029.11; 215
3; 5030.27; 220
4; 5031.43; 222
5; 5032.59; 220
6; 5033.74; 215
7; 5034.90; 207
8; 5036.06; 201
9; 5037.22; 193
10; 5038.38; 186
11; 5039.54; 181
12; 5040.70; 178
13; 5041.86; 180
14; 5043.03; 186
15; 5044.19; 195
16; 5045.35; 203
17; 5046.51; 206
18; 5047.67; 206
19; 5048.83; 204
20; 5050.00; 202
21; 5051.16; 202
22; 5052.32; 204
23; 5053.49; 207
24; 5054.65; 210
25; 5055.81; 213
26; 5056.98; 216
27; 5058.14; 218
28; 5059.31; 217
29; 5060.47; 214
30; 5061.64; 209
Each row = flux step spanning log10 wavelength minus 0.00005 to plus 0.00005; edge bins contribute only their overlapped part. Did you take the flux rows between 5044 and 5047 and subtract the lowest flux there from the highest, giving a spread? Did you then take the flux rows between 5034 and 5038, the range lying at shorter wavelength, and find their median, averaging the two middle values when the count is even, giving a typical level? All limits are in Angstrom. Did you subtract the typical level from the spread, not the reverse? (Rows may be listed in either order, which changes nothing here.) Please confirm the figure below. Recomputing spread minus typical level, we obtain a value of -190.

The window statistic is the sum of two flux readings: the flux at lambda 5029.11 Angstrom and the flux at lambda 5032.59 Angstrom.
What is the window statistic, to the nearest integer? 435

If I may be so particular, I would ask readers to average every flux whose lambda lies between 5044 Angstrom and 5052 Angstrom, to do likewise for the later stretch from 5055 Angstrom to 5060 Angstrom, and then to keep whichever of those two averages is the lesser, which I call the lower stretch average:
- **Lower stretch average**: 203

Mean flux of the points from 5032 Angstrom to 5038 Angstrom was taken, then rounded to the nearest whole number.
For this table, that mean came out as 207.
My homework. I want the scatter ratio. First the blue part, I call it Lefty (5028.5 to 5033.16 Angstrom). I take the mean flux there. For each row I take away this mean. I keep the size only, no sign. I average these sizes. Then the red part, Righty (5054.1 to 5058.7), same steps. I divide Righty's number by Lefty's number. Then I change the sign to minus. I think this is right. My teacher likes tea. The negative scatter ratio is -1.3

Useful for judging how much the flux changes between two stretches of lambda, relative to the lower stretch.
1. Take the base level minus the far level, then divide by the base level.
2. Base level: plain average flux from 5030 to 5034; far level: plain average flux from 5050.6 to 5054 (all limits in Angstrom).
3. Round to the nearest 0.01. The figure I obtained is 0.07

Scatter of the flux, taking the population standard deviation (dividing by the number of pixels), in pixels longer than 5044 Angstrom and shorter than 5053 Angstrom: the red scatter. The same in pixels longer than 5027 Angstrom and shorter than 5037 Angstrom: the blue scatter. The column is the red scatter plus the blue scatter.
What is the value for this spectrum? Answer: 10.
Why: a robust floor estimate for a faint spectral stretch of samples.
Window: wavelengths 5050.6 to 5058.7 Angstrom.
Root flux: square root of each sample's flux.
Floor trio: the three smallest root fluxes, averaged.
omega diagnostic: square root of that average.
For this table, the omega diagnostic 3.78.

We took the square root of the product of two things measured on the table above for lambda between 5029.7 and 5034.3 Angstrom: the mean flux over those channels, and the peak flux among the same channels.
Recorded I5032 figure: 221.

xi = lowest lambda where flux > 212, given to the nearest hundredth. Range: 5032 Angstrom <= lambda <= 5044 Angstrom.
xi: 5032.59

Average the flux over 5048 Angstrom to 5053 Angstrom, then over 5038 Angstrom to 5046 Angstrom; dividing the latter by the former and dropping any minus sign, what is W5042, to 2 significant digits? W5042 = 0.92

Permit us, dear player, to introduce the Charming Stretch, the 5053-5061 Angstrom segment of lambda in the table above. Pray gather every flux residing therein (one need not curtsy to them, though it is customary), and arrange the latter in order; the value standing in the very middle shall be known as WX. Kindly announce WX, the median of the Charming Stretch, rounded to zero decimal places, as 214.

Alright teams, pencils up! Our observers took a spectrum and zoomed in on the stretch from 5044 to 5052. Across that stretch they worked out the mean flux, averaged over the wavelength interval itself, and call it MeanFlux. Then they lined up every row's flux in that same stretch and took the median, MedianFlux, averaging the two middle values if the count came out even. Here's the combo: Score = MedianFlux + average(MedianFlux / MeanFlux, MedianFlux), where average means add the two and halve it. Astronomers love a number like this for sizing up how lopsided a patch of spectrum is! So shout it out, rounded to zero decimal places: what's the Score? 305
